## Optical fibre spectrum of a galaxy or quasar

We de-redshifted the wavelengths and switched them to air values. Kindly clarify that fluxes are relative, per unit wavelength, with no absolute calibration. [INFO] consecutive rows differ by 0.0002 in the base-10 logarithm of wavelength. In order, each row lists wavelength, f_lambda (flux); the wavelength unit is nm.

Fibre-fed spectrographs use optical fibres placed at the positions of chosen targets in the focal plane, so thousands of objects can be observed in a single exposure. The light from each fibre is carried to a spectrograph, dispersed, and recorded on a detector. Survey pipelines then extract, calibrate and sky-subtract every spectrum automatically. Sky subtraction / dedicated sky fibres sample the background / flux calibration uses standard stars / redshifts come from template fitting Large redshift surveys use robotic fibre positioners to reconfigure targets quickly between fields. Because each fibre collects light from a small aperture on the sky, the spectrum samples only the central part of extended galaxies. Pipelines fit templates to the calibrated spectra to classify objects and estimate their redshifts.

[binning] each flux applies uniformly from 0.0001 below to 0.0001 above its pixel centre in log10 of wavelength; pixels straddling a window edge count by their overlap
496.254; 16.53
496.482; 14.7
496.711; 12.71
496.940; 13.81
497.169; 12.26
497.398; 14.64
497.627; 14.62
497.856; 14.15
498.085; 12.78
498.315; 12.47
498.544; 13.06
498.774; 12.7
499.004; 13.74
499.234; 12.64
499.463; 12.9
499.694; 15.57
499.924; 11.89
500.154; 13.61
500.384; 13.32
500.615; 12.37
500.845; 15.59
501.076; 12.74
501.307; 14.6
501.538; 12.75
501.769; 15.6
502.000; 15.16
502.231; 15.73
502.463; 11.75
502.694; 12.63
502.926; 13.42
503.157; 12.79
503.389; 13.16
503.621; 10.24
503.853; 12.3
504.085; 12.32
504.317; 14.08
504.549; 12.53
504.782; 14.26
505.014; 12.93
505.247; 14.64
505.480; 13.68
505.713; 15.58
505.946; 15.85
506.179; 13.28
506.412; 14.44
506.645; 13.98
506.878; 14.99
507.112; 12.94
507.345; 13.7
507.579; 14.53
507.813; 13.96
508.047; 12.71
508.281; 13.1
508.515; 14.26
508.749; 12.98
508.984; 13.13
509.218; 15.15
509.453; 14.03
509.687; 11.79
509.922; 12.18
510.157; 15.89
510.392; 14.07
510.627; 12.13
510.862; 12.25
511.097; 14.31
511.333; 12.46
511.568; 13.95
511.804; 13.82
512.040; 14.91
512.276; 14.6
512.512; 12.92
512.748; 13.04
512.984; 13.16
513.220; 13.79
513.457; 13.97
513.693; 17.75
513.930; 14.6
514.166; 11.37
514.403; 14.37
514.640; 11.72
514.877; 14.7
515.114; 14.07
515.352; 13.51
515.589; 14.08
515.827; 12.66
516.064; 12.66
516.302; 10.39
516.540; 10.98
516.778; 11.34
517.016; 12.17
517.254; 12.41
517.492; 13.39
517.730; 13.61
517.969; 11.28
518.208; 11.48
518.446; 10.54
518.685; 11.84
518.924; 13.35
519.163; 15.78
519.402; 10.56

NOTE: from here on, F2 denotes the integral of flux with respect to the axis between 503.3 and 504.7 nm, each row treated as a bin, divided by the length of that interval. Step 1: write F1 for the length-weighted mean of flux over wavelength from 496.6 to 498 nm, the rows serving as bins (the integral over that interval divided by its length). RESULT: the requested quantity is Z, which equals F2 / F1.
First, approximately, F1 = 13.7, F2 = 12.5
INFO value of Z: 0.91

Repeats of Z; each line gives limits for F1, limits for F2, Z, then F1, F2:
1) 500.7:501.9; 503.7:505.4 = 0.93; 14.2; 13.2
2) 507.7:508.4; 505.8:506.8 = 1.09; 13.3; 14.5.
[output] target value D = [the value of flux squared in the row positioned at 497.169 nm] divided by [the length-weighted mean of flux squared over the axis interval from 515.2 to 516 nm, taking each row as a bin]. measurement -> 0.84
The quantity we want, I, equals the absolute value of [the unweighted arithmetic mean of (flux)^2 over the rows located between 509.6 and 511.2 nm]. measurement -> 177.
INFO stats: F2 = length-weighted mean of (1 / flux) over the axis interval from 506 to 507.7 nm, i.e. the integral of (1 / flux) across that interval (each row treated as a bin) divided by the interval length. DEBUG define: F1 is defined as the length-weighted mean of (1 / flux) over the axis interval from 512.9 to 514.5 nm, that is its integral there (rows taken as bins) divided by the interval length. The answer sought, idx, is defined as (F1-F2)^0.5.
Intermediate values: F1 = 0.0717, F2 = 0.0714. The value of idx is 0.018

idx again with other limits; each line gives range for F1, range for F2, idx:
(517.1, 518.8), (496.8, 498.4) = 0.096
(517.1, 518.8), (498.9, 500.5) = 0.090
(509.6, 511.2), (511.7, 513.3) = 0.058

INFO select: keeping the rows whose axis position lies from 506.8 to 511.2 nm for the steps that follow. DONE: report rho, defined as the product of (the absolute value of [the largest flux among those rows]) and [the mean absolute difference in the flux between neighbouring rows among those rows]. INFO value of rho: 21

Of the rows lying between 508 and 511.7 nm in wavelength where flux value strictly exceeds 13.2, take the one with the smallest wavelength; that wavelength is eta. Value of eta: 508.515 nm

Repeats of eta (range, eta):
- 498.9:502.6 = 499.004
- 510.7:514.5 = 511.097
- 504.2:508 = 504.317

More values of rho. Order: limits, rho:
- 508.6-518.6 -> 23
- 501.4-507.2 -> 22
